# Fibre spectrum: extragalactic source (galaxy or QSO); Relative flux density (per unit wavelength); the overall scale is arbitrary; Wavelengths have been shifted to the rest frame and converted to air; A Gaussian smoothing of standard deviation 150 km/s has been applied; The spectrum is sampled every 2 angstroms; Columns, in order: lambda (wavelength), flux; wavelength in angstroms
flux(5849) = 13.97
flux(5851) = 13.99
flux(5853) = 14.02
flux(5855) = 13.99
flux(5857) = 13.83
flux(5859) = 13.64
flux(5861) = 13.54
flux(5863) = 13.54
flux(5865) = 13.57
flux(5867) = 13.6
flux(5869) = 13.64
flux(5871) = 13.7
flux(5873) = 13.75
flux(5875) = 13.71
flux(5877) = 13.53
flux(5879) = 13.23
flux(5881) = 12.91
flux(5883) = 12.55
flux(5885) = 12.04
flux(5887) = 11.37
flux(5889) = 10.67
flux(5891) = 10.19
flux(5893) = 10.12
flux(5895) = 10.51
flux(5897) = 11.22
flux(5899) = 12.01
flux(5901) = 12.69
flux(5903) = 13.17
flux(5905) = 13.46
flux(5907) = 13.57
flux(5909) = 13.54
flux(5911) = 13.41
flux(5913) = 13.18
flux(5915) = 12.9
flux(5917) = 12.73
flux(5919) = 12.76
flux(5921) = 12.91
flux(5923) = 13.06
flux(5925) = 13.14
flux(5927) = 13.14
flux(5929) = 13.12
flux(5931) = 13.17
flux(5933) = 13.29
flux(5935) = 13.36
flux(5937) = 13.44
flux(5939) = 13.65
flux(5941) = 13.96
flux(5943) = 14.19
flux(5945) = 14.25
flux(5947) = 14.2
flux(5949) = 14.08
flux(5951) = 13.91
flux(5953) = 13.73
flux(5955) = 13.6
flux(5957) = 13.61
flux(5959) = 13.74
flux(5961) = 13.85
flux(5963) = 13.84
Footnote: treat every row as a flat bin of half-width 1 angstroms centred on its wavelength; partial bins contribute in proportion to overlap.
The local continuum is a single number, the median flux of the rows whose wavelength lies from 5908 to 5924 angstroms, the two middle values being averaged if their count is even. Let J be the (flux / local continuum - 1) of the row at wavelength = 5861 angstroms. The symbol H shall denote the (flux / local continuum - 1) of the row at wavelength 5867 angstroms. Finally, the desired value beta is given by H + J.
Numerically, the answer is 0.09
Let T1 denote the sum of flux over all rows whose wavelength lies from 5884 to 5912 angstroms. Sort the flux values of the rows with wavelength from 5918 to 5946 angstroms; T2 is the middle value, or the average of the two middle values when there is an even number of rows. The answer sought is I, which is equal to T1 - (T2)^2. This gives -7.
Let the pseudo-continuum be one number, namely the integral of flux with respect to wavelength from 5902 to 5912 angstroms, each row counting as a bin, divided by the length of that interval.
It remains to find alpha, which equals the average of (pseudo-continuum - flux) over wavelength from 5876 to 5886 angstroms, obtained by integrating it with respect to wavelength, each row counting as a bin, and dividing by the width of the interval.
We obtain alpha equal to 0.6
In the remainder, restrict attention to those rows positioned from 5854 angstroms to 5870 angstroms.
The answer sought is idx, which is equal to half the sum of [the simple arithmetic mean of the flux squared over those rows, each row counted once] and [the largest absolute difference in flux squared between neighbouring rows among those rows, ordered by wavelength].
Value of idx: 96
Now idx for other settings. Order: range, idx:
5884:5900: 70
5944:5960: 99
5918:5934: 87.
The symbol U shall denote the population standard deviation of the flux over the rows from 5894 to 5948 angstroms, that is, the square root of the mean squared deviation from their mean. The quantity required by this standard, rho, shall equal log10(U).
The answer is -0.1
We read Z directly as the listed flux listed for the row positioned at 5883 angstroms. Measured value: 12.55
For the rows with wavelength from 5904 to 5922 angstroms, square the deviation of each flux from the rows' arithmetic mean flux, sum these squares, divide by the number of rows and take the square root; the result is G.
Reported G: 0.32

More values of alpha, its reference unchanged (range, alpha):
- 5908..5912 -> 0.0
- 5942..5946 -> -0.8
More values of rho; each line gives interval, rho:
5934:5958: -0.5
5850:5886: -0.3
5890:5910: 0.1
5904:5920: -0.5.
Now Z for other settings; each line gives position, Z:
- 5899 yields 12.01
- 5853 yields 14.02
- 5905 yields 13.46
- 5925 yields 13.14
